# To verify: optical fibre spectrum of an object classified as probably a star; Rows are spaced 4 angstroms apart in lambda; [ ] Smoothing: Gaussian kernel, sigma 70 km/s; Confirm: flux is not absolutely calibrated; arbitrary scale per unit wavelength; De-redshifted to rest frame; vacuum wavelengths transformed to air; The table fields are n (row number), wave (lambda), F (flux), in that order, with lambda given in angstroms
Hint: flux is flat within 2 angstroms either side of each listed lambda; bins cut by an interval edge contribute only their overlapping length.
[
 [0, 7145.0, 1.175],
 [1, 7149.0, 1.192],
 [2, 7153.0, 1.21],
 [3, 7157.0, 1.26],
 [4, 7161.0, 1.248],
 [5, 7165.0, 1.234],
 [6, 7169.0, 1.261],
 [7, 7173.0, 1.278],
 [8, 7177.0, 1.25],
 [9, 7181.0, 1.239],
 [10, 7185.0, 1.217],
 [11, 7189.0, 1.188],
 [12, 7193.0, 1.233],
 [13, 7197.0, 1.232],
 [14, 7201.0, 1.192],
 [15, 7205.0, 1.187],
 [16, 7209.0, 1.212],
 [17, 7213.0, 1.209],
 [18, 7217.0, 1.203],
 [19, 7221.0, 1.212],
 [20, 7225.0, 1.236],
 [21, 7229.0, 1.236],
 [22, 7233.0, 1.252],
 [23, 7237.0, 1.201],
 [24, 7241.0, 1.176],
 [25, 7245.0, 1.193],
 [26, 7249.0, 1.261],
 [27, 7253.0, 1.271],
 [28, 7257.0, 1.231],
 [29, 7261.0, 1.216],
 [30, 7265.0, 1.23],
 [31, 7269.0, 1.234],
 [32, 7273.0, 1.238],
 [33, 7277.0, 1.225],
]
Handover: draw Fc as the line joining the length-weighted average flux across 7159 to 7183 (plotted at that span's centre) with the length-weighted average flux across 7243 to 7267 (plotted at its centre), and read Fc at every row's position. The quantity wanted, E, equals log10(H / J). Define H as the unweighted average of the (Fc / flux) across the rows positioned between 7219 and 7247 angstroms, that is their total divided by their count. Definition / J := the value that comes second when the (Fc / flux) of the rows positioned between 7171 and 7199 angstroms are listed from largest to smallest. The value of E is -0.0027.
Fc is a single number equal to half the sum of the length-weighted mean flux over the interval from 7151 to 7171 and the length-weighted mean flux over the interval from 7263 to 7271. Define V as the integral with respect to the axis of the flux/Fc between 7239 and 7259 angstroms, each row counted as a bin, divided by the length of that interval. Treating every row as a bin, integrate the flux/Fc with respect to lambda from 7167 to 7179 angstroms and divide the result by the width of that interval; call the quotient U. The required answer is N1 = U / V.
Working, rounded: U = 1.02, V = 0.991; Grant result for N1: 1.03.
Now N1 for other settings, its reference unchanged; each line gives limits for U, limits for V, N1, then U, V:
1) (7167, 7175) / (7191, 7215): 1.05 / 1.03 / 0.979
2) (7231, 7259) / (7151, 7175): 0.98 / 0.99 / 1.009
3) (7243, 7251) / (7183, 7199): 1.01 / 0.99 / 0.984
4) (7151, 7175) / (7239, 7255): 1.02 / 1.01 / 0.990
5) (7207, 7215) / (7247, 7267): 0.97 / 0.98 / 1.004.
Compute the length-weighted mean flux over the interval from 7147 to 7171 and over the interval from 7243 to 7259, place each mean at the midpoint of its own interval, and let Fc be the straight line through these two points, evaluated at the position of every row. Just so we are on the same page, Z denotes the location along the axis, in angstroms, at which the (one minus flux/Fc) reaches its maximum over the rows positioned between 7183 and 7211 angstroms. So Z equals 7205.0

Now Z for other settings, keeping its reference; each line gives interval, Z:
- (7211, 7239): 7237.0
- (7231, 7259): 7241.0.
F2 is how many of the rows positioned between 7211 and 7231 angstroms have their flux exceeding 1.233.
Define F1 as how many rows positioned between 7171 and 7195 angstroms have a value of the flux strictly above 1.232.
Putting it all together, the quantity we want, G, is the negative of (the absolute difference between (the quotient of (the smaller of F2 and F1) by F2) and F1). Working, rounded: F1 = 4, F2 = 2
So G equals -3.0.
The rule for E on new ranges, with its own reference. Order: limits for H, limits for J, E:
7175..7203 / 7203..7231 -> -0.0044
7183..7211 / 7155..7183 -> 0.0097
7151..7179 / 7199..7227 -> -0.0174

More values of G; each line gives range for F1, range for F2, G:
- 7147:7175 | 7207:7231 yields -4.0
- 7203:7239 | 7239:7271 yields -2.0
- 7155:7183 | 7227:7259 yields -6.0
